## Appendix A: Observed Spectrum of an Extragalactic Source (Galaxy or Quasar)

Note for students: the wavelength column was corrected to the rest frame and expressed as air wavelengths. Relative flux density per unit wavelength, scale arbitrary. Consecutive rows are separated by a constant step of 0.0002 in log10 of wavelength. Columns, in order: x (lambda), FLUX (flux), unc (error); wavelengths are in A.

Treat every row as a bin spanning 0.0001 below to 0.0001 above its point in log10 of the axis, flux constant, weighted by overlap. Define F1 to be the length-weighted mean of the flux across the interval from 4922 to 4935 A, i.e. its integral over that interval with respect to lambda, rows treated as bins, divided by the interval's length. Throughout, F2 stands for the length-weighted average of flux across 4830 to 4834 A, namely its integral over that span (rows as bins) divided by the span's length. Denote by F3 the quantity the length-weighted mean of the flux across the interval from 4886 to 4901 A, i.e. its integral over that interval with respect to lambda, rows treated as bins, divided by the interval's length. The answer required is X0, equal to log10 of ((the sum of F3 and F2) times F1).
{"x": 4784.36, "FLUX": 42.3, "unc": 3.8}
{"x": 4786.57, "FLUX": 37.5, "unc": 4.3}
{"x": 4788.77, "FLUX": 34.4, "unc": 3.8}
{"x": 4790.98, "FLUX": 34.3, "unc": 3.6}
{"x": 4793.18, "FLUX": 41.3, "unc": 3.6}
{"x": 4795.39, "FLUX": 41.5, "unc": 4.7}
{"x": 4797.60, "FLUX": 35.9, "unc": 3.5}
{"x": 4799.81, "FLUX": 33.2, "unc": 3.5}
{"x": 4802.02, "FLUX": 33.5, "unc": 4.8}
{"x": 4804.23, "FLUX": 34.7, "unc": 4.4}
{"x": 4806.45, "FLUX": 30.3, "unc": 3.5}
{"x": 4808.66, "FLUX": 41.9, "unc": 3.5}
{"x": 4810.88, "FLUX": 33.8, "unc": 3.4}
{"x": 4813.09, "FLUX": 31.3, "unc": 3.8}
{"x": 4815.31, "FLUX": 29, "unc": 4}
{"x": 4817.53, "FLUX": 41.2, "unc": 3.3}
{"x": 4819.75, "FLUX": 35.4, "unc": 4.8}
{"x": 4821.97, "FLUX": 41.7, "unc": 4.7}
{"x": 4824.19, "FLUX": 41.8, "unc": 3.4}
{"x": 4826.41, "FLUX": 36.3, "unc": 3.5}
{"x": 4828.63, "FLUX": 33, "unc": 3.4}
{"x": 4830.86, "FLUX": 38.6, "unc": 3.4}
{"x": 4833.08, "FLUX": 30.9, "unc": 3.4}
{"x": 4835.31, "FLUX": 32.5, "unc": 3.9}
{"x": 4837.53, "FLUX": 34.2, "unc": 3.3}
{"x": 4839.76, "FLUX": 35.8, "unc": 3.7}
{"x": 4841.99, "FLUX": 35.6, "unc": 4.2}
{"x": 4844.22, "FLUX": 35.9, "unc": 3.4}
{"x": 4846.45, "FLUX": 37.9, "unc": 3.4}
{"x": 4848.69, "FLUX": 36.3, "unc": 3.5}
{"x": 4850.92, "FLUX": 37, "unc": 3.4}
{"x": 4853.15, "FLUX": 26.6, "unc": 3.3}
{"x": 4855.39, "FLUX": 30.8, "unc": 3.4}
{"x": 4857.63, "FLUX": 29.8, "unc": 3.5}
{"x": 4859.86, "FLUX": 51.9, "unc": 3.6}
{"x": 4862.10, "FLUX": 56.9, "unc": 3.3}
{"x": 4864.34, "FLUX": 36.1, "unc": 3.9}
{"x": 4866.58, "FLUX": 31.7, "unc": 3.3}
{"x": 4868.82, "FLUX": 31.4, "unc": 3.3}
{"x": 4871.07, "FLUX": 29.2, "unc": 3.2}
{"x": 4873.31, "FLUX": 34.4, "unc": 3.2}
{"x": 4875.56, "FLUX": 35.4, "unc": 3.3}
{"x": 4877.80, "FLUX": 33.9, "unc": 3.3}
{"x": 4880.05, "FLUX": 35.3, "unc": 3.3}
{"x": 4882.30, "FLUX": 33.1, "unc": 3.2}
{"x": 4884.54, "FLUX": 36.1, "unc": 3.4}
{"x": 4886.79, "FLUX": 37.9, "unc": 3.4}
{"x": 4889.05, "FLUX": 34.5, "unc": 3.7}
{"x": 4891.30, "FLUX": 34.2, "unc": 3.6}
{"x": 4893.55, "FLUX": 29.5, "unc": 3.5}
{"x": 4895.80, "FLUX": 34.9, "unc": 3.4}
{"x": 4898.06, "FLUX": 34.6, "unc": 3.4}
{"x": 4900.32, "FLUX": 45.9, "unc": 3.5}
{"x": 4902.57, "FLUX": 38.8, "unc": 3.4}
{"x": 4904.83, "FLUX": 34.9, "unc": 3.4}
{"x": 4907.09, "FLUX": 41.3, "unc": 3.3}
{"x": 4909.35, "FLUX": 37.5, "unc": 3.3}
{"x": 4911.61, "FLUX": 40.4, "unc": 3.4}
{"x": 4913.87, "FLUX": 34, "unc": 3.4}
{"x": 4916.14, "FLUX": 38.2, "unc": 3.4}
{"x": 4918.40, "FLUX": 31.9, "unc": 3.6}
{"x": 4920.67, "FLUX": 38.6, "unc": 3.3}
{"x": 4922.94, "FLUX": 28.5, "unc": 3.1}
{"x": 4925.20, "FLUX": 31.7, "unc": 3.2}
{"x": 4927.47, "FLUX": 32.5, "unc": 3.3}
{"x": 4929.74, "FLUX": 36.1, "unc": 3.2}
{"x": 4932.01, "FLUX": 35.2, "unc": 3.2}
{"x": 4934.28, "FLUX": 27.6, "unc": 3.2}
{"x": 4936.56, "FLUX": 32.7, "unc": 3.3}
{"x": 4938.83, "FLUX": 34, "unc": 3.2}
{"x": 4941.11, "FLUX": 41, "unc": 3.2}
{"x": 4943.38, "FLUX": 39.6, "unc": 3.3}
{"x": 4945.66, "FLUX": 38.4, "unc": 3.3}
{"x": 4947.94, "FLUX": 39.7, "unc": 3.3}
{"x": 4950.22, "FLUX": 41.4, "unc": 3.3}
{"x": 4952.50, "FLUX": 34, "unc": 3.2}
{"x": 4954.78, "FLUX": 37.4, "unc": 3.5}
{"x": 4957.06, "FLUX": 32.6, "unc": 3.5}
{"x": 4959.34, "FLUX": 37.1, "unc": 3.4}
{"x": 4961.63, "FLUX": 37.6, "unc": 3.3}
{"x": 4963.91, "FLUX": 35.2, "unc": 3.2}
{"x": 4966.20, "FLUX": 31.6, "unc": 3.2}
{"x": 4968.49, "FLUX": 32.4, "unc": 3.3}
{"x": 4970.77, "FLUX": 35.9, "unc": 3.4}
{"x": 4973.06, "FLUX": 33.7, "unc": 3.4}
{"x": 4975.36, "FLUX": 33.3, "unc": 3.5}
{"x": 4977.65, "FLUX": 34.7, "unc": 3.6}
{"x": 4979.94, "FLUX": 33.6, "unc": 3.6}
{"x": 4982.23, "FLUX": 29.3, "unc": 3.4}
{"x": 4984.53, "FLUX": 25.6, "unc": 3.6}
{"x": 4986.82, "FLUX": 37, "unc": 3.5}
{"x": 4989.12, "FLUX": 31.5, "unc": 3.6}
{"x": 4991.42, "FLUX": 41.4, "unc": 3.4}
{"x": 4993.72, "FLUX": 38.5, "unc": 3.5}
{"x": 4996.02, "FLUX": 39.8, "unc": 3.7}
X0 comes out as 3.35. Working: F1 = 32.1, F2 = 34.7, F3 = 35.6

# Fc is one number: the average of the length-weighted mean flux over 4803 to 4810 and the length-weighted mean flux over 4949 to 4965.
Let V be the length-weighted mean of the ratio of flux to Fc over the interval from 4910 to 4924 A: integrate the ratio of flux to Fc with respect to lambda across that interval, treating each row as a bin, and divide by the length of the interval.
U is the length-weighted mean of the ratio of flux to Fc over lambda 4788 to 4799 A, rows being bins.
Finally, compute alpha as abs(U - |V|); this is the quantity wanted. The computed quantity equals 0.06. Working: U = 1.04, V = 0.98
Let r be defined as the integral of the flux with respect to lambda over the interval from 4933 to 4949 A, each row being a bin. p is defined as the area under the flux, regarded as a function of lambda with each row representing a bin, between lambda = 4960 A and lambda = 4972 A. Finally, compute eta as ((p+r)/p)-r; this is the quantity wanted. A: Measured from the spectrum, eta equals -575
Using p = 416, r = 578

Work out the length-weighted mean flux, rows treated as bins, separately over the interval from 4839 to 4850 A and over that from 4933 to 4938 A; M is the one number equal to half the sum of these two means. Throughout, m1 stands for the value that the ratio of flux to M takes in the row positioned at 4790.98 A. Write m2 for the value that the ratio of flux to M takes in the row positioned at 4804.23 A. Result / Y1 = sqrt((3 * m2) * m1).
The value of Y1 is 1.79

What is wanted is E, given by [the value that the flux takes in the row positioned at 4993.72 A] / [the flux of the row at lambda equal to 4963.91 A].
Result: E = 1.09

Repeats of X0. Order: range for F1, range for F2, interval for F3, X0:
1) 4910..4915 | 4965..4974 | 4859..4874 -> 3.43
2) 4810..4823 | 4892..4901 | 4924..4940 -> 3.38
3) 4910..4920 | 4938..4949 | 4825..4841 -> 3.42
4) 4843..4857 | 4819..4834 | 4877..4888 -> 3.39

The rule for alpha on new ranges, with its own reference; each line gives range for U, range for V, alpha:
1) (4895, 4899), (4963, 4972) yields 0.03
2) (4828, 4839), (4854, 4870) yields 0.12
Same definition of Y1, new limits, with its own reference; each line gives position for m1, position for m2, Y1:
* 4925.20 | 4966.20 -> 1.64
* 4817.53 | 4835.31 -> 1.90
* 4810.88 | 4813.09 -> 1.69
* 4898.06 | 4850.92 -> 1.85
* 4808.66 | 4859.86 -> 2.42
